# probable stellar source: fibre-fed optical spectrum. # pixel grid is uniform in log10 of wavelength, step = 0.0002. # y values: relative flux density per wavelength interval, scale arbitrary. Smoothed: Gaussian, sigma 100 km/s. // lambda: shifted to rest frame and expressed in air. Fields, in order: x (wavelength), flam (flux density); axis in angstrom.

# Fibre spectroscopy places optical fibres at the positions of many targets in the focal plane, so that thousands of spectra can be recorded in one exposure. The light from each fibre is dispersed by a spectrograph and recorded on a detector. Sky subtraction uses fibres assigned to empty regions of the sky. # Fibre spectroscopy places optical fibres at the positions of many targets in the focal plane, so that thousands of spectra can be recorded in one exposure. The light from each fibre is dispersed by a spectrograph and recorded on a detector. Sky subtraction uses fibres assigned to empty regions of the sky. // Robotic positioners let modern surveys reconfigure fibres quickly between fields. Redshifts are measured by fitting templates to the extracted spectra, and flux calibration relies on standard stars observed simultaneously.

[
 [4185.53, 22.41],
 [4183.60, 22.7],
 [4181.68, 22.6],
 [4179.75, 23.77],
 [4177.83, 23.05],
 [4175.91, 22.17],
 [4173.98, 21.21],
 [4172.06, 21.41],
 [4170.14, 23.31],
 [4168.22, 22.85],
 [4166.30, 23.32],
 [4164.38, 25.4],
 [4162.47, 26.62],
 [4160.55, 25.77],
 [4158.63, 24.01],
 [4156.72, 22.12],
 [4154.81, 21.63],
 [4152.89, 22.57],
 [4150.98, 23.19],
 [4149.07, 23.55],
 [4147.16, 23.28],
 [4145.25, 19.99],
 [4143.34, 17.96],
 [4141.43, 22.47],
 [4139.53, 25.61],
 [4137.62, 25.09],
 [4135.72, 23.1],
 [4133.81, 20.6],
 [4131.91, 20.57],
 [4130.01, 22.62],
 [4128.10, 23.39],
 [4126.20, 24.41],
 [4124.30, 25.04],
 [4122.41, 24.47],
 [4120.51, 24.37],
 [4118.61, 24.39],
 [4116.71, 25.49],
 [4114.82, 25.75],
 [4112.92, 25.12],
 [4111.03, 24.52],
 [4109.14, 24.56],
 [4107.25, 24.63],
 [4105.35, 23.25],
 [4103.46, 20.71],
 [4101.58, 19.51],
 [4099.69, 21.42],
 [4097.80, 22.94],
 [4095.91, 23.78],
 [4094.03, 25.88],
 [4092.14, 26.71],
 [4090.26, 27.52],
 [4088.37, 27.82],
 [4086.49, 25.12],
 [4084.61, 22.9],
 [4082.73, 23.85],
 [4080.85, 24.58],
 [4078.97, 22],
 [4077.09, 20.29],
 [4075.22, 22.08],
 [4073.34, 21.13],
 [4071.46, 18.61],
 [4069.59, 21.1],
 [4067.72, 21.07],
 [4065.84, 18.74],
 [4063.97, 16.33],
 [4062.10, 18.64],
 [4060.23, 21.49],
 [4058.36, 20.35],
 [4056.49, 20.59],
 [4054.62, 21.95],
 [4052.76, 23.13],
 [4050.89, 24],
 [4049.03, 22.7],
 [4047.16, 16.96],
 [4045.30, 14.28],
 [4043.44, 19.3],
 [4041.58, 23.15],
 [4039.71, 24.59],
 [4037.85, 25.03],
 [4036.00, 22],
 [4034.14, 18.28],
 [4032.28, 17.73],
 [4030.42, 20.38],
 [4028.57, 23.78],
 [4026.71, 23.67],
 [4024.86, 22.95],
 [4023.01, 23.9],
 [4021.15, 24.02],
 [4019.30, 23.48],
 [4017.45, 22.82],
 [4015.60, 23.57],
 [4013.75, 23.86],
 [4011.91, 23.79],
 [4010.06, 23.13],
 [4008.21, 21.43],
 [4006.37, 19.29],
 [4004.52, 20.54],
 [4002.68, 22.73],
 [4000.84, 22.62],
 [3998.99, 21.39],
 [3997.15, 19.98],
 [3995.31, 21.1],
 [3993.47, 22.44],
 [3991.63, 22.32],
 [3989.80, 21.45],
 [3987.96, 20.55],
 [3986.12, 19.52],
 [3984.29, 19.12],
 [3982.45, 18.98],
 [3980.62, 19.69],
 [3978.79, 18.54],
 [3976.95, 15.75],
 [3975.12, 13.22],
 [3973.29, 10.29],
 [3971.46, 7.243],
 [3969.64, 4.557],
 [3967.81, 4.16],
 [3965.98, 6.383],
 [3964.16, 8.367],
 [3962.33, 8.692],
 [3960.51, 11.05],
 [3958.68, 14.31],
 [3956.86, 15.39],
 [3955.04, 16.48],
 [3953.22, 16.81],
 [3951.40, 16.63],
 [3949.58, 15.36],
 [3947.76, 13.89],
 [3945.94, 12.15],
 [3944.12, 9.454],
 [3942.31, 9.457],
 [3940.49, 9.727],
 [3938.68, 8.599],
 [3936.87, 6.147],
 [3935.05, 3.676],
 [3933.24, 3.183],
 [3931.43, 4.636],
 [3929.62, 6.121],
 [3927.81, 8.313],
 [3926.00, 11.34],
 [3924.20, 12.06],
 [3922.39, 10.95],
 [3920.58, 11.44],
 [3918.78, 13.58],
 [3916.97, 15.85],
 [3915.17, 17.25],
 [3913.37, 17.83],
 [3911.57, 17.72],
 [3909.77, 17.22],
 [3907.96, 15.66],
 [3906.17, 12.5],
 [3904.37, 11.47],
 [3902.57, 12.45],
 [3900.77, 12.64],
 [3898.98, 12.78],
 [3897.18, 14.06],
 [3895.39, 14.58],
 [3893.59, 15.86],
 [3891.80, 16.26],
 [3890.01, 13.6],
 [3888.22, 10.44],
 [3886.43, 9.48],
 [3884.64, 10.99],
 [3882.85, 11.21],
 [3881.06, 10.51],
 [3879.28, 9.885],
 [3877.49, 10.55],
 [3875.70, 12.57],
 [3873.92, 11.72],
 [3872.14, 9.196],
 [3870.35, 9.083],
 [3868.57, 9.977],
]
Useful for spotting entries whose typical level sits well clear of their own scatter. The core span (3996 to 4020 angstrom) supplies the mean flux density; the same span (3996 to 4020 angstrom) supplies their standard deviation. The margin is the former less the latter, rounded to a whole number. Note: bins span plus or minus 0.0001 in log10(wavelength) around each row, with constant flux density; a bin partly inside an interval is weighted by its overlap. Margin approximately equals 21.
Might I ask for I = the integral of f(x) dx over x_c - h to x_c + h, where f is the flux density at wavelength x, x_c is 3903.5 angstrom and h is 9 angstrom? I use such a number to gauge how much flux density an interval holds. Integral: 254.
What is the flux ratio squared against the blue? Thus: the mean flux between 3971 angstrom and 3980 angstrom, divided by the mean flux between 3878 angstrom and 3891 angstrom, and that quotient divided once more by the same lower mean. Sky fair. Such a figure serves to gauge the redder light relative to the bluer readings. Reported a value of 0.11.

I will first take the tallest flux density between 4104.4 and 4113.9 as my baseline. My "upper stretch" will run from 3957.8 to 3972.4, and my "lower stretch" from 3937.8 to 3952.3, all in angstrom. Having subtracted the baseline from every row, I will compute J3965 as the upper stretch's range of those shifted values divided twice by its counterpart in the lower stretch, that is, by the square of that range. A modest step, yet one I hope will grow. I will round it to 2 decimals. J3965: 0.16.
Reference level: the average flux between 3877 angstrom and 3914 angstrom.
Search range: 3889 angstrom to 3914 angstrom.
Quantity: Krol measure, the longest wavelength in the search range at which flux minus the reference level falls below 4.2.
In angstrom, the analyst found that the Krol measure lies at 3909.77 angstrom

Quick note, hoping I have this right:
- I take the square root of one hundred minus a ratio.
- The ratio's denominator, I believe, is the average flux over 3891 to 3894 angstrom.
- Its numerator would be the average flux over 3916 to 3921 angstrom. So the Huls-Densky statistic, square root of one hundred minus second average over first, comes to 9.96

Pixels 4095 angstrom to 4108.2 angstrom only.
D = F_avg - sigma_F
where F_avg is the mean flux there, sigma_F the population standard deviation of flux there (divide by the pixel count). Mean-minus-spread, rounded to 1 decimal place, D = 20.6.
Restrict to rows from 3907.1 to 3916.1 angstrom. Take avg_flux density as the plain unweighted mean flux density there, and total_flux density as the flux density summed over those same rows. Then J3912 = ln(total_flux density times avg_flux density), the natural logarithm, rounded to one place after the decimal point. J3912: 7.3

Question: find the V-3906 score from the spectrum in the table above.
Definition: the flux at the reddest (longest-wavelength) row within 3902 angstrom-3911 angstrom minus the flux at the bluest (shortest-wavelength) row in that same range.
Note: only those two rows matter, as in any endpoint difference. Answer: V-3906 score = 4.8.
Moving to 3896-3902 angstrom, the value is -1.4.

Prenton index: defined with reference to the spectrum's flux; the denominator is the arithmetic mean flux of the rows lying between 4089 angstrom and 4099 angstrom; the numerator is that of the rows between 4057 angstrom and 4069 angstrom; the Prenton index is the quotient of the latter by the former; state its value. 0.77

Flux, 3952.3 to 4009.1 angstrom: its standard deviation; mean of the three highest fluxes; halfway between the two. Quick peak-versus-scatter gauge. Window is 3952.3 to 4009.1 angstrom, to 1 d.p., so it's 14.2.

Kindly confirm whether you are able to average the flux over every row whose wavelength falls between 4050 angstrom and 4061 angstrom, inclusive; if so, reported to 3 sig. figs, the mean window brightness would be 21.9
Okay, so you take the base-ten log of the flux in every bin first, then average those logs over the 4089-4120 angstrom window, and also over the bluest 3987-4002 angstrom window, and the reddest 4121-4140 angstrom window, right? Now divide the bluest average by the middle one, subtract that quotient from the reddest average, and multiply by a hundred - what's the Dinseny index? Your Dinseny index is 41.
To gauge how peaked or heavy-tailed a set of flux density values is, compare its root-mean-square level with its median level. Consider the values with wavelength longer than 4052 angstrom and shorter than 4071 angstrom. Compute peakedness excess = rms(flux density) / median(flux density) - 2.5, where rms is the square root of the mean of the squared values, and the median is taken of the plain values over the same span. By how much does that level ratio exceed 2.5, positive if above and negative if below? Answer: -1.520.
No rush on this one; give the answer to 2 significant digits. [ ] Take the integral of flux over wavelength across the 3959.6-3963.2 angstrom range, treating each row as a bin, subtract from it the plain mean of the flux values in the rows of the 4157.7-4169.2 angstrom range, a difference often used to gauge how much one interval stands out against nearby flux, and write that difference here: 11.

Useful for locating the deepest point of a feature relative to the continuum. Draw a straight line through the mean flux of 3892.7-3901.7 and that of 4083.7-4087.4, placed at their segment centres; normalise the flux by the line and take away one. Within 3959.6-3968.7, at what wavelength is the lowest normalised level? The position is 3967.81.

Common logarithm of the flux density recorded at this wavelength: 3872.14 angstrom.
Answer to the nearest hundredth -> 0.96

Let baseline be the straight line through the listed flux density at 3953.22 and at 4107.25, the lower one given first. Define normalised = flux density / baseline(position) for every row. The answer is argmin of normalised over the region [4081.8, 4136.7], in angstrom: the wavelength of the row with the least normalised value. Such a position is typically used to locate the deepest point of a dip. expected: 4133.81 angstrom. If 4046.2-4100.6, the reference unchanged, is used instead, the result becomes 4063.97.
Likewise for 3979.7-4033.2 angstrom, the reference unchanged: 4032.28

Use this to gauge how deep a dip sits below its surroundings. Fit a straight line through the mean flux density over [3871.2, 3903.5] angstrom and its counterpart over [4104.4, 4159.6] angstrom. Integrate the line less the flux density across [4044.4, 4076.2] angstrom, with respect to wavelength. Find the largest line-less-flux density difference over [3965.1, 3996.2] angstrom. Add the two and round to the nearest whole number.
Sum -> 8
